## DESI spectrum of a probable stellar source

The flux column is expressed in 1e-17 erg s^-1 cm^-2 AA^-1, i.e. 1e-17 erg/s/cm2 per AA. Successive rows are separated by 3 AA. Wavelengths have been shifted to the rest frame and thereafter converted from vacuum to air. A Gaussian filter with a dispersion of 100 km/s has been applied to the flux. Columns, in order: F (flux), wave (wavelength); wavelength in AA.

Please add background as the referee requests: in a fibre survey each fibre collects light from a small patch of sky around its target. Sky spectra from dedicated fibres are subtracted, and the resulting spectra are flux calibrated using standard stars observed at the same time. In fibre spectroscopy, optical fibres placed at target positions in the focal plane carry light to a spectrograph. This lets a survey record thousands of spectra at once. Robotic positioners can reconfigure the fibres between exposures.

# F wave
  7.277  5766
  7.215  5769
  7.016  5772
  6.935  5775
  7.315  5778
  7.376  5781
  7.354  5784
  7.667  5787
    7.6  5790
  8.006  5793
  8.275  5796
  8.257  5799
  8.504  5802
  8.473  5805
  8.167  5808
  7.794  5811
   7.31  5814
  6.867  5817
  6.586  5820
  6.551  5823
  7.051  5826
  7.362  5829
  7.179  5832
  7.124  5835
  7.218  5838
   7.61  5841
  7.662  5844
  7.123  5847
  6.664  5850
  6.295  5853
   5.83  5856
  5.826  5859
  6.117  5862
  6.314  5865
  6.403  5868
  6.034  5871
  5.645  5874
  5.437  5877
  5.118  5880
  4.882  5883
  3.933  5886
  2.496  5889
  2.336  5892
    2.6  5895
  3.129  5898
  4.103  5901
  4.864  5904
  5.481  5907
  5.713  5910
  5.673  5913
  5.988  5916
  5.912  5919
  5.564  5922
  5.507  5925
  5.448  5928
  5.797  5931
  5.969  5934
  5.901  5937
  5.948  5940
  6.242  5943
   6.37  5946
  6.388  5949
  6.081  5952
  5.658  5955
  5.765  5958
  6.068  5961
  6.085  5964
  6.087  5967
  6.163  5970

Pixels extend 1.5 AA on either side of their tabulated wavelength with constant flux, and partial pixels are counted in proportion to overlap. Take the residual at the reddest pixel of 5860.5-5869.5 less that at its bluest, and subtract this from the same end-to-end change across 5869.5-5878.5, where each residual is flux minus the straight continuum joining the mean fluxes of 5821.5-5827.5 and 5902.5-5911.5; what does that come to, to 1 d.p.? -0.9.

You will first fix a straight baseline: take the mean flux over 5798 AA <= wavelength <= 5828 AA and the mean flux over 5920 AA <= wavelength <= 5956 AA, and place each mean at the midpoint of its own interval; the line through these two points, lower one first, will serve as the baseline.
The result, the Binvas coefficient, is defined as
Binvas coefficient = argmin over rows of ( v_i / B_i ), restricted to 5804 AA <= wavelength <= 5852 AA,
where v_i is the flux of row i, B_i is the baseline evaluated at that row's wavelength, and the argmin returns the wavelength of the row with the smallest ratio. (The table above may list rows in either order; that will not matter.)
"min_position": 5823 AA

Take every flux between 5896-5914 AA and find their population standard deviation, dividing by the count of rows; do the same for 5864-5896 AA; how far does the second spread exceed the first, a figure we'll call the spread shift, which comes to 0.5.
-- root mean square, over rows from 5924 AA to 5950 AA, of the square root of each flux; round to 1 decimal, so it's 2.4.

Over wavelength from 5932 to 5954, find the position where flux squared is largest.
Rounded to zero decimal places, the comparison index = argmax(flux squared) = 5949 AA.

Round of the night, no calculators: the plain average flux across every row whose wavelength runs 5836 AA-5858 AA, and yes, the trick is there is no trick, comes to 6.9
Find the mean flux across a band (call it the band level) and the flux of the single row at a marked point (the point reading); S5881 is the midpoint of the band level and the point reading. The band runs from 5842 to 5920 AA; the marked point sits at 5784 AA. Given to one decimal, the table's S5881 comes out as 6.3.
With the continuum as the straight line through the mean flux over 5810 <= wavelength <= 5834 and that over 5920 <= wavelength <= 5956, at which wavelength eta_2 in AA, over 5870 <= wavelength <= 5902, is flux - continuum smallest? 5892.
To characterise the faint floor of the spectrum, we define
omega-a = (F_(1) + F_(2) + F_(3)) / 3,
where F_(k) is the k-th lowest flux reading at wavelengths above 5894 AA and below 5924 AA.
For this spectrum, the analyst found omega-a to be 3.3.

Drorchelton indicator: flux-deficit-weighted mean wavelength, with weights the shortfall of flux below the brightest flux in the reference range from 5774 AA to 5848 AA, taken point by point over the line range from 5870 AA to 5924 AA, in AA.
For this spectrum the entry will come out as 5895.5 AA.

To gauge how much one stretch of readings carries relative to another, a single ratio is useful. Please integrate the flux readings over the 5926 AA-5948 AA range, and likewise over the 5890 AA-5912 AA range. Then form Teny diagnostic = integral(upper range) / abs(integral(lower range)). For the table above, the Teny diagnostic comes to 1.48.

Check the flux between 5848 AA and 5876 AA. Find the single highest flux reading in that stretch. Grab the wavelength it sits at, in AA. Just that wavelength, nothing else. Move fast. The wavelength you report 5850 AA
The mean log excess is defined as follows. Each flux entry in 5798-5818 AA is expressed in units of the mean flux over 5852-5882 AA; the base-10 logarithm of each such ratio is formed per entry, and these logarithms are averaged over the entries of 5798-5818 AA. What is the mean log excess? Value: 0.13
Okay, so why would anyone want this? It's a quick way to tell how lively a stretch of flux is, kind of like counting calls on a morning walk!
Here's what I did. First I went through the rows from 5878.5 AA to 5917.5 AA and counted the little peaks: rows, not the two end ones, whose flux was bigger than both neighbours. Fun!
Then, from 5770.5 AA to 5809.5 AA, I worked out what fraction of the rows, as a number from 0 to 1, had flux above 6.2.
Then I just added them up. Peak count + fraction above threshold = 2.00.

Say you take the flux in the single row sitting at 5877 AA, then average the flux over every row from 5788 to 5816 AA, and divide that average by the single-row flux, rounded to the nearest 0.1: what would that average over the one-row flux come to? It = 1.5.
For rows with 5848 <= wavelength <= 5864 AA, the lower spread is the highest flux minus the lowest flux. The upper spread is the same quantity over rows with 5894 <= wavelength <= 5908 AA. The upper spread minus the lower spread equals 2.0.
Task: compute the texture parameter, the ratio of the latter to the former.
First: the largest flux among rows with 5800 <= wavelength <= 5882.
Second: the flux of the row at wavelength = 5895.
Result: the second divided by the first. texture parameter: 0.31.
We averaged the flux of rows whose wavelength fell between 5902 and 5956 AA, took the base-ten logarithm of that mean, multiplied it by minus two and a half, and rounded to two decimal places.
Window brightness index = -1.91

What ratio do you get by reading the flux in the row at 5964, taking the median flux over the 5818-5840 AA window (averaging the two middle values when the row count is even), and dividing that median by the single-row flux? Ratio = 1.17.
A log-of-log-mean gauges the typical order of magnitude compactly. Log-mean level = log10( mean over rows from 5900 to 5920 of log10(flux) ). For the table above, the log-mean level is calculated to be -0.14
